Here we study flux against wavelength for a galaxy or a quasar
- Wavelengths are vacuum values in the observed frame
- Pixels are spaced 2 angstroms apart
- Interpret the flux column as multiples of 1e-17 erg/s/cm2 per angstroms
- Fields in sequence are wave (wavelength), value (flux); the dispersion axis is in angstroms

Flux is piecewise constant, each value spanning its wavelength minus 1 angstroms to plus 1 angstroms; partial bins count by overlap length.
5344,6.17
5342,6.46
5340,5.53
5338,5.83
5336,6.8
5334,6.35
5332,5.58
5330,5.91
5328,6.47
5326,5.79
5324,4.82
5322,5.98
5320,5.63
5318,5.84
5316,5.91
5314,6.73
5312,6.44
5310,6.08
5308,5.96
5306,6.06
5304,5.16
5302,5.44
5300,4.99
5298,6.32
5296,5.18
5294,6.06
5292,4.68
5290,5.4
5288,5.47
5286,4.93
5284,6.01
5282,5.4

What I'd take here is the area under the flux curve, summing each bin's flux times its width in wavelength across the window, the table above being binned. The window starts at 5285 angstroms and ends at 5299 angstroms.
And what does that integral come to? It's 76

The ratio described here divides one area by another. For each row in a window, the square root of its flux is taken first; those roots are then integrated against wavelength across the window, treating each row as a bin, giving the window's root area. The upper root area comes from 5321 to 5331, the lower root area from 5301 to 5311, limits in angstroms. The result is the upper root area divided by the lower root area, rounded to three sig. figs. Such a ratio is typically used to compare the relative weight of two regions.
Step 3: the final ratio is 1.00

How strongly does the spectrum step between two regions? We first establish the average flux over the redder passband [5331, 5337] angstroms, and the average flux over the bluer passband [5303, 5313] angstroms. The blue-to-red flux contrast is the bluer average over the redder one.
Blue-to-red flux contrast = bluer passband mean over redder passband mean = 0.95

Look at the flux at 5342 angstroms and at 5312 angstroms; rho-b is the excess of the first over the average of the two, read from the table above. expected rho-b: 0.0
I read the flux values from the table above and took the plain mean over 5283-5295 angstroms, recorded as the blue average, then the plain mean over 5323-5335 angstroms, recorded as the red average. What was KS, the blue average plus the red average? 11.2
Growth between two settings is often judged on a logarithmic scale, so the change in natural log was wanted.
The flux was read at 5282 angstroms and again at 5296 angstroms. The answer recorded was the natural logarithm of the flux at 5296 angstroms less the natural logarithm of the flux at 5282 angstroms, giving -0.04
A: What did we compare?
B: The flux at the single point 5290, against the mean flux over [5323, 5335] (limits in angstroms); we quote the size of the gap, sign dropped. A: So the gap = 0.42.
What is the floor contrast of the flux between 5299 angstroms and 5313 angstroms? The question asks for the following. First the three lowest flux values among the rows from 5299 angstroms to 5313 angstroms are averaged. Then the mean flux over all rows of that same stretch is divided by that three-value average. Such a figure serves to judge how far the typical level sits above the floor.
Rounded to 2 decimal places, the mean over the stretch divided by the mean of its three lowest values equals 1.10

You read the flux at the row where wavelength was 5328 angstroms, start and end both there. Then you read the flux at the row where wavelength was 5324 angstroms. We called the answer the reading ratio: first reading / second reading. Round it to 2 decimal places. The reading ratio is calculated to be 1.34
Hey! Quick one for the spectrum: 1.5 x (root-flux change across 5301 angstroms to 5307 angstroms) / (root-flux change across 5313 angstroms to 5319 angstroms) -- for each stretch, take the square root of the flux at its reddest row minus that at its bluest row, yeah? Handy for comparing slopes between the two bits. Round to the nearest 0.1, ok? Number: -1.1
